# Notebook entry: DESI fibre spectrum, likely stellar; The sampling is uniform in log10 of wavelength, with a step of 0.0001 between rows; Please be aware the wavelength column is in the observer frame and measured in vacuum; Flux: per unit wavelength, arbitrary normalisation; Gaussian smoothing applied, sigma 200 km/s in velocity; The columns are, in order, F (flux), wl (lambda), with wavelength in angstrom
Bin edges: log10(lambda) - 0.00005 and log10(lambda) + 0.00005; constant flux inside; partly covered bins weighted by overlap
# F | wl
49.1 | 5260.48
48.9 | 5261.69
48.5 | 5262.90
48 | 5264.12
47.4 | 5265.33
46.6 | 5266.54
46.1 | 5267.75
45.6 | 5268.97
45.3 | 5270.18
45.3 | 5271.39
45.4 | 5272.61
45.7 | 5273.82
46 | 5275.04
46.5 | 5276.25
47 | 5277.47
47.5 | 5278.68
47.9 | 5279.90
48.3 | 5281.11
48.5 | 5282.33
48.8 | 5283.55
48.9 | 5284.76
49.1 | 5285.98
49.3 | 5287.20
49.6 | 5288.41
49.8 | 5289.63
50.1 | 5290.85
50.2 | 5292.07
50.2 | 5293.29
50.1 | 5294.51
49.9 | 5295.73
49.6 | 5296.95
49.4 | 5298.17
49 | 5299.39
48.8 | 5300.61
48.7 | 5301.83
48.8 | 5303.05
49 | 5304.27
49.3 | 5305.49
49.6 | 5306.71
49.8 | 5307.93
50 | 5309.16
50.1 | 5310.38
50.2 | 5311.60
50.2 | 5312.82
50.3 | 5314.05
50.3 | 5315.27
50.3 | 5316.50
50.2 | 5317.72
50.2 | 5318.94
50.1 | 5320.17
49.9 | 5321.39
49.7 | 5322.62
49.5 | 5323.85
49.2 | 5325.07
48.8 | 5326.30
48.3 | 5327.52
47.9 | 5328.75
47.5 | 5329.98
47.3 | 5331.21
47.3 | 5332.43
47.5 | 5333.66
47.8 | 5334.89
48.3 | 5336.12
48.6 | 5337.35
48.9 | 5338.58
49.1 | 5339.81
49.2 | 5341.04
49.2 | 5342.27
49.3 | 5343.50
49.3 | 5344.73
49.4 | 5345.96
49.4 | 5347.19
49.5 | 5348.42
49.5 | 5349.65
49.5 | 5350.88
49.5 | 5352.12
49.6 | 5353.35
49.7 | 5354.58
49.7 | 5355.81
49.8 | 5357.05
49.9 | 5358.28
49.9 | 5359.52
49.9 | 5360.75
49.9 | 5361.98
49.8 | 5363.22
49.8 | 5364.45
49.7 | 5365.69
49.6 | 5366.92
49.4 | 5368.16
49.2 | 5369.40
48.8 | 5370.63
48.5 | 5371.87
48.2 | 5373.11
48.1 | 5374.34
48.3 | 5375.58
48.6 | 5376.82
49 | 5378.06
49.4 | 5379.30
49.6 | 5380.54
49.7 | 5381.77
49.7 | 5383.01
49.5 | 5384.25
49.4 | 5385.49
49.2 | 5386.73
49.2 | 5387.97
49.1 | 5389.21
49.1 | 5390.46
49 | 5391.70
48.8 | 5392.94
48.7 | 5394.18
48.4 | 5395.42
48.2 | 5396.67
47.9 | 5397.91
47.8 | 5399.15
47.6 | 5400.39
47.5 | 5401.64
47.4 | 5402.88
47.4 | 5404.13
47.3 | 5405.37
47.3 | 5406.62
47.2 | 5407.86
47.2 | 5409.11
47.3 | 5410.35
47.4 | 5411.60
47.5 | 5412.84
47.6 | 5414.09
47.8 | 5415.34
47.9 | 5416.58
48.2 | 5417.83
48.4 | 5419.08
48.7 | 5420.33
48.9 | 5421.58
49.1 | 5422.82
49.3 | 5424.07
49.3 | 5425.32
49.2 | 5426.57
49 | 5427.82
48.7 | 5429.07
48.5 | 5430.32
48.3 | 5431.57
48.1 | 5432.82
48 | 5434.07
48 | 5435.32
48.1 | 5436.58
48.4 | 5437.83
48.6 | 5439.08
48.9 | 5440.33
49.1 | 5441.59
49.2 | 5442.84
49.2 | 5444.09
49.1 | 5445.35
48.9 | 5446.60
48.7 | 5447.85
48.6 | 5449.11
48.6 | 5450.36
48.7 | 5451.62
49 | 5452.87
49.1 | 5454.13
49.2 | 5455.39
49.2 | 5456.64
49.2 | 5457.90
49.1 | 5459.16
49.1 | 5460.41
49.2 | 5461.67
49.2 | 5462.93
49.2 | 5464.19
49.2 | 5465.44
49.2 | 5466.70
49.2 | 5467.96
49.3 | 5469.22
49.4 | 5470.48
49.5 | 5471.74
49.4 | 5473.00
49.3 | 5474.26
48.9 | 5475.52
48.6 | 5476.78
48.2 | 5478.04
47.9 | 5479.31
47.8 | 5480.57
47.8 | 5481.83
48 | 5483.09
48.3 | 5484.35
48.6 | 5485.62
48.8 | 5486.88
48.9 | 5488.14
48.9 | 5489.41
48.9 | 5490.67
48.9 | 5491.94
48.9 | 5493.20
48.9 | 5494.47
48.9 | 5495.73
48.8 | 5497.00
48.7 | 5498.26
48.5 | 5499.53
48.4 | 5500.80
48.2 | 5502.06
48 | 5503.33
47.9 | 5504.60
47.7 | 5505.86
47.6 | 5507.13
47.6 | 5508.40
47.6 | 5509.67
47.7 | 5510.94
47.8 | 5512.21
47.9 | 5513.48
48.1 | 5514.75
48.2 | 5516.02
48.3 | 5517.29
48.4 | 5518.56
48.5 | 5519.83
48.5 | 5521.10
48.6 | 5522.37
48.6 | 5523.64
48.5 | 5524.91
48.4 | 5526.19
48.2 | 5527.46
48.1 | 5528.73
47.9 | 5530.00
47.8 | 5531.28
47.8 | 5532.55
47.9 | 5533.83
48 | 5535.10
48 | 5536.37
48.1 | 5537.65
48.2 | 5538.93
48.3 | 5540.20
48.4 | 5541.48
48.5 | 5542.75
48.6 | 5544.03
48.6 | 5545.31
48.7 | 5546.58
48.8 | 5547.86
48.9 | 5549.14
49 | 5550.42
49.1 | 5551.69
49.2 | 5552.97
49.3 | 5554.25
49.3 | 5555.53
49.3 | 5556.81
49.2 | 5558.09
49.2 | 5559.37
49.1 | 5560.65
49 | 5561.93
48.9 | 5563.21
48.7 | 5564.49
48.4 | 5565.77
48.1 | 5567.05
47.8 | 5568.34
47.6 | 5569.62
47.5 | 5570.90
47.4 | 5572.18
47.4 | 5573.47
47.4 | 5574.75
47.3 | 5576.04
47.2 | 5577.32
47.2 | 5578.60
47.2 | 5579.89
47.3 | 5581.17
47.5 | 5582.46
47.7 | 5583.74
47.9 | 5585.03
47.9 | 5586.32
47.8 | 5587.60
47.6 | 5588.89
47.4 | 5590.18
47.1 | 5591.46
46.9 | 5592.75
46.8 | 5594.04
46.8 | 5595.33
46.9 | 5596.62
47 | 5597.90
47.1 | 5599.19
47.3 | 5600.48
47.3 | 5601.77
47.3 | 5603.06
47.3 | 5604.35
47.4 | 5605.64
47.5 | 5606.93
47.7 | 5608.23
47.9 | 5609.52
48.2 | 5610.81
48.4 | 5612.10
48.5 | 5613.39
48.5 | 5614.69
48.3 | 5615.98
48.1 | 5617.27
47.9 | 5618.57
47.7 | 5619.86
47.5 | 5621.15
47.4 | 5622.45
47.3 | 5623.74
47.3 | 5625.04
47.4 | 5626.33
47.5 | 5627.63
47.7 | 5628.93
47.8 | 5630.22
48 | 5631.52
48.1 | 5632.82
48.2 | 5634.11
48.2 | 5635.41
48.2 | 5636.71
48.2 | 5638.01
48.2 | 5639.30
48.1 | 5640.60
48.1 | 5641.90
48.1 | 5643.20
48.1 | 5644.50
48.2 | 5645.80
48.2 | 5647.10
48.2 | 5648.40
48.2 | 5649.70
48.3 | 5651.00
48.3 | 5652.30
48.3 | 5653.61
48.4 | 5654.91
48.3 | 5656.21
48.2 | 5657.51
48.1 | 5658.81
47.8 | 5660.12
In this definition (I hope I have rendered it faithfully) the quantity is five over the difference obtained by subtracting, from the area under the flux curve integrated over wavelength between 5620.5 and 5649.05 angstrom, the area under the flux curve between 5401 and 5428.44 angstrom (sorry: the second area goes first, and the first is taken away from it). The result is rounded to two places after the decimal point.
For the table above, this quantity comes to -0.10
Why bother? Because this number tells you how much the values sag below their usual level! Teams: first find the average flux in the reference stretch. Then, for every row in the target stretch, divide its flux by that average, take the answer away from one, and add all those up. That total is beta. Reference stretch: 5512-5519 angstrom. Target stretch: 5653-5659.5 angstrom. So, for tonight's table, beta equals -0.01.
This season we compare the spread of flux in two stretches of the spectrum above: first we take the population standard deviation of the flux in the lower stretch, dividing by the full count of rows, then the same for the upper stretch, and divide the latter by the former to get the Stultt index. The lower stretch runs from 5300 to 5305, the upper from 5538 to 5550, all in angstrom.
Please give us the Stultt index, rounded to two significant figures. 2.0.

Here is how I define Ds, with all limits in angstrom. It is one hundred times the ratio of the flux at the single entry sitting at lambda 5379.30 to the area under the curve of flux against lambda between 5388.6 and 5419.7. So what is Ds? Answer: 3.3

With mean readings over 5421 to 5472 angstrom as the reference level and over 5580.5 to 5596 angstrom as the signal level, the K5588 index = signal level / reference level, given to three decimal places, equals 0.969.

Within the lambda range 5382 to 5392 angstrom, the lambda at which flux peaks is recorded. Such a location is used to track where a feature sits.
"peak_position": 5383.01 angstrom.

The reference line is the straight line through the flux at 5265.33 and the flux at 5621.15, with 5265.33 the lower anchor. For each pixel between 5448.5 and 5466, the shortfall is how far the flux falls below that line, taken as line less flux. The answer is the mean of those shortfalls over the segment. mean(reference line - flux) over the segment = -1.6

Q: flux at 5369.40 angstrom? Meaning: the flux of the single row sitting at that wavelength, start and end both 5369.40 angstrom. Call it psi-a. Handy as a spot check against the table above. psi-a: 49.2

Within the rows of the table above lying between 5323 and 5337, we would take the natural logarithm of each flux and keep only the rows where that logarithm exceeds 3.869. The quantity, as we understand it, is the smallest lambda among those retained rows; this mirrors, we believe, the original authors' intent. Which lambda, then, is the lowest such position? 5323.85 angstrom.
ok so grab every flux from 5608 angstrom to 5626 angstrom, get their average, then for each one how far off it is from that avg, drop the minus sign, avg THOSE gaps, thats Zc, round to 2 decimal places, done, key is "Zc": 0.37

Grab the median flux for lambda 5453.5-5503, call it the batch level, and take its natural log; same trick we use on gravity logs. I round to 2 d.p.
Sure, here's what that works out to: 3.89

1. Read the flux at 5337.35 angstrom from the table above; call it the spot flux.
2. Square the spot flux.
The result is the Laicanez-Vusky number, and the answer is 2362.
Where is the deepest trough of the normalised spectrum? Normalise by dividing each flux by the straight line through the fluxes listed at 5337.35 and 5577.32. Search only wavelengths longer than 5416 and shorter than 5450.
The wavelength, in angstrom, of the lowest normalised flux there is 5416.58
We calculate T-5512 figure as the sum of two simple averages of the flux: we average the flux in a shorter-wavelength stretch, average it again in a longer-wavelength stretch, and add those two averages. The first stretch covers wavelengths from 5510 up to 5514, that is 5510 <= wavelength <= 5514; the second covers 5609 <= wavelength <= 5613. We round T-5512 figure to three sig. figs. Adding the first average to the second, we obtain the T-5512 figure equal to 96.0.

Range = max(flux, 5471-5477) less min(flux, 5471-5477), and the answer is 0.90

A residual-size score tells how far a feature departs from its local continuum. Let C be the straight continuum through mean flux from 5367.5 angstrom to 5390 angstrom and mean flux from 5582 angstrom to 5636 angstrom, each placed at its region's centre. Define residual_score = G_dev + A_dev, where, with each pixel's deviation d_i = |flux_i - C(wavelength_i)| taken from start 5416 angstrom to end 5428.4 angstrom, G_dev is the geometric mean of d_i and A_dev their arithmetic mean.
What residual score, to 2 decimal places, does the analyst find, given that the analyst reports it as 0.77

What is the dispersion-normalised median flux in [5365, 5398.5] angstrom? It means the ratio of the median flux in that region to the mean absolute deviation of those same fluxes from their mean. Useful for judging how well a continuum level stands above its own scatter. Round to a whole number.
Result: 107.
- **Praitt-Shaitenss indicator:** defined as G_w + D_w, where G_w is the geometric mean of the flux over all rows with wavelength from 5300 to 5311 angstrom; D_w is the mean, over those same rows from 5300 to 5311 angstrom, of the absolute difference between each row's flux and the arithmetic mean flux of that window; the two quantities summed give 49.8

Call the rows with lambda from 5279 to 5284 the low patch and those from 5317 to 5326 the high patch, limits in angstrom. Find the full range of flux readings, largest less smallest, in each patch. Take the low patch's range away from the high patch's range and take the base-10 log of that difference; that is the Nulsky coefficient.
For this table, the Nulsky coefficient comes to -1.0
